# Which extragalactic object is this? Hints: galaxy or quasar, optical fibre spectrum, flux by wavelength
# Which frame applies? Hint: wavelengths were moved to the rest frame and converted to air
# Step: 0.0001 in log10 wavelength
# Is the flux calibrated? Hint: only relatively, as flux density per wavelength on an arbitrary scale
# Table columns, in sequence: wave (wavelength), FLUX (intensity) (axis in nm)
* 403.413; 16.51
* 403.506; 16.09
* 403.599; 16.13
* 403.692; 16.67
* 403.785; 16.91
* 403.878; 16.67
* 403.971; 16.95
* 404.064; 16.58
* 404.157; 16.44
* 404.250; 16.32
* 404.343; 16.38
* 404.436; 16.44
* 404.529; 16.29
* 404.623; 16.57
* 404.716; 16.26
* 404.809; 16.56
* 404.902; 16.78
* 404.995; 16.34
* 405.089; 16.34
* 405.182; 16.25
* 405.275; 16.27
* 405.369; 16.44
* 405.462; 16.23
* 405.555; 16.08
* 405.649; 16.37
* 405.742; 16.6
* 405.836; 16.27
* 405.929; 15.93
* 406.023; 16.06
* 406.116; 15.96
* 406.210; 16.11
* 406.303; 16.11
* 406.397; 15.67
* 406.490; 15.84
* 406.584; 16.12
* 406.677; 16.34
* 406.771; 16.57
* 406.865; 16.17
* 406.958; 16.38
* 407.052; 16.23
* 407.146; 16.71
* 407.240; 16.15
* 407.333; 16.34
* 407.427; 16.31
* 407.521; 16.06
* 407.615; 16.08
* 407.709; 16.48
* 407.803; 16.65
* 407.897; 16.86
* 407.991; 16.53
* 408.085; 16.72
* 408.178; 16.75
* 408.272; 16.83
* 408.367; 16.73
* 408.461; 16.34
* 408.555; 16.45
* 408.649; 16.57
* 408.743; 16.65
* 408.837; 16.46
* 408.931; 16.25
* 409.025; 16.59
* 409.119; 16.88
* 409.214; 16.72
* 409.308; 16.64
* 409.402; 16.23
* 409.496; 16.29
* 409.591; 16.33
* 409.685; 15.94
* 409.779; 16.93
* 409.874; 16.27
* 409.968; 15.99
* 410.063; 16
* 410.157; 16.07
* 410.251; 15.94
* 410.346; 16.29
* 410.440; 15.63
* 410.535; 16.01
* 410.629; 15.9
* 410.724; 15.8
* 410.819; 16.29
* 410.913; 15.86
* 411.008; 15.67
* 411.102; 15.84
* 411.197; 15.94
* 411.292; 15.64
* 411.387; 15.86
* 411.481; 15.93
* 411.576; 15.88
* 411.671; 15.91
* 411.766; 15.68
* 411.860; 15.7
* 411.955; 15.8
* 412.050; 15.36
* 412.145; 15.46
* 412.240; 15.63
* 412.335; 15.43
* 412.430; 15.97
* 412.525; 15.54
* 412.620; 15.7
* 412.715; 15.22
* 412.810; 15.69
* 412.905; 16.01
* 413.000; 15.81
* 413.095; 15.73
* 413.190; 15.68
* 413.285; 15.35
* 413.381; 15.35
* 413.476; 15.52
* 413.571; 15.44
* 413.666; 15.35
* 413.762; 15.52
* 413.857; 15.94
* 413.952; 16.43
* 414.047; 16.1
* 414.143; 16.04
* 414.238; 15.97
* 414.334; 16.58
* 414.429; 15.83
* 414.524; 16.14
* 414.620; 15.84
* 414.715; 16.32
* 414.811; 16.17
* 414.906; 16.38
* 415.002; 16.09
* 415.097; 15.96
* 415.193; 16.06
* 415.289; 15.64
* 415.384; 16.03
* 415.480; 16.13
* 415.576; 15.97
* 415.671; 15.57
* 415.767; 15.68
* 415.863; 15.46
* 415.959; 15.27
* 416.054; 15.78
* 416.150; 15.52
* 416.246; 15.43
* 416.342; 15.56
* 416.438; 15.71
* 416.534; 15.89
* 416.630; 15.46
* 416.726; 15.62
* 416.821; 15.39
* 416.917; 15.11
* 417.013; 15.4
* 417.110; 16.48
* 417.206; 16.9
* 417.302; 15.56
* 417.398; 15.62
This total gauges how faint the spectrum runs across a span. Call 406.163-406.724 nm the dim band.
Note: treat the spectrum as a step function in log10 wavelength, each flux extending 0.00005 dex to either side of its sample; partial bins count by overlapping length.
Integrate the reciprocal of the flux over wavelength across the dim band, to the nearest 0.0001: 0.0350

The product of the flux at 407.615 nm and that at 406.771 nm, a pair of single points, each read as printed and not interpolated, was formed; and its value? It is 266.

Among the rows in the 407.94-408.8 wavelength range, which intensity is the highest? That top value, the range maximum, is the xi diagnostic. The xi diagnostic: 16.83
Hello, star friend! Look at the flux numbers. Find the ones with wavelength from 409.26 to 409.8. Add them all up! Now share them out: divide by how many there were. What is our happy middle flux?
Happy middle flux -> 16.4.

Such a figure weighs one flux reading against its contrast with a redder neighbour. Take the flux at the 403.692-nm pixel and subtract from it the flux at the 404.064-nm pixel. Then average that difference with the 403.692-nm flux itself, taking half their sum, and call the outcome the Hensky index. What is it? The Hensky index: 8.4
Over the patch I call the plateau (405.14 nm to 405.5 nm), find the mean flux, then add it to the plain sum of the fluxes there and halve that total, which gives 41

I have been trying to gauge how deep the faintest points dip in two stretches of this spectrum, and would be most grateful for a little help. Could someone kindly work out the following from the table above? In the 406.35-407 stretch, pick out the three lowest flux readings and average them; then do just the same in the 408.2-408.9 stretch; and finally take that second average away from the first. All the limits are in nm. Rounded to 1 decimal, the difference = -0.5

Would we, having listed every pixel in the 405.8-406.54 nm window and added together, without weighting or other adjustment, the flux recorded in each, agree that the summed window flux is 128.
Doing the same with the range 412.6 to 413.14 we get 94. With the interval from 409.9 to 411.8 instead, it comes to 318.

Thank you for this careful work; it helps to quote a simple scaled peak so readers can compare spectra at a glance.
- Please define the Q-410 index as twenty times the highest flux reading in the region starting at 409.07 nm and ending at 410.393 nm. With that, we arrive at 339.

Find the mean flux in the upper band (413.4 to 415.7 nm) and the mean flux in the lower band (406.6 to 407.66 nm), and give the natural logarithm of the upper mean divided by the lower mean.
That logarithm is -0.021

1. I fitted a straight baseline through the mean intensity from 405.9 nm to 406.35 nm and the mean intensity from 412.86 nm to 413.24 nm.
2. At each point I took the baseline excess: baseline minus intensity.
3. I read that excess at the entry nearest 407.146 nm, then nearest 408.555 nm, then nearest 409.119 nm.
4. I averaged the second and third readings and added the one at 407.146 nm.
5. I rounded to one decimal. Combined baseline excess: -1.4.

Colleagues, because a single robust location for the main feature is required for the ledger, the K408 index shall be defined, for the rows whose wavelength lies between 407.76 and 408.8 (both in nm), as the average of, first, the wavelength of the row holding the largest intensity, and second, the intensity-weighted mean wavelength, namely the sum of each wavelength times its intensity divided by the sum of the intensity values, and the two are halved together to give 408.08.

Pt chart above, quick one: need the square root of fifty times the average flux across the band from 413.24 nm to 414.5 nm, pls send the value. 28.1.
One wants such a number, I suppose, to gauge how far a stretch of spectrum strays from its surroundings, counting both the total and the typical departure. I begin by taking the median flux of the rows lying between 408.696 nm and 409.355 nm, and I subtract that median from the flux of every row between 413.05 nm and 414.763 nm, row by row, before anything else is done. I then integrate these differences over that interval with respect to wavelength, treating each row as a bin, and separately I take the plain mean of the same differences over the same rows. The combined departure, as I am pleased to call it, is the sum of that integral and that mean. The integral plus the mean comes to -2.2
